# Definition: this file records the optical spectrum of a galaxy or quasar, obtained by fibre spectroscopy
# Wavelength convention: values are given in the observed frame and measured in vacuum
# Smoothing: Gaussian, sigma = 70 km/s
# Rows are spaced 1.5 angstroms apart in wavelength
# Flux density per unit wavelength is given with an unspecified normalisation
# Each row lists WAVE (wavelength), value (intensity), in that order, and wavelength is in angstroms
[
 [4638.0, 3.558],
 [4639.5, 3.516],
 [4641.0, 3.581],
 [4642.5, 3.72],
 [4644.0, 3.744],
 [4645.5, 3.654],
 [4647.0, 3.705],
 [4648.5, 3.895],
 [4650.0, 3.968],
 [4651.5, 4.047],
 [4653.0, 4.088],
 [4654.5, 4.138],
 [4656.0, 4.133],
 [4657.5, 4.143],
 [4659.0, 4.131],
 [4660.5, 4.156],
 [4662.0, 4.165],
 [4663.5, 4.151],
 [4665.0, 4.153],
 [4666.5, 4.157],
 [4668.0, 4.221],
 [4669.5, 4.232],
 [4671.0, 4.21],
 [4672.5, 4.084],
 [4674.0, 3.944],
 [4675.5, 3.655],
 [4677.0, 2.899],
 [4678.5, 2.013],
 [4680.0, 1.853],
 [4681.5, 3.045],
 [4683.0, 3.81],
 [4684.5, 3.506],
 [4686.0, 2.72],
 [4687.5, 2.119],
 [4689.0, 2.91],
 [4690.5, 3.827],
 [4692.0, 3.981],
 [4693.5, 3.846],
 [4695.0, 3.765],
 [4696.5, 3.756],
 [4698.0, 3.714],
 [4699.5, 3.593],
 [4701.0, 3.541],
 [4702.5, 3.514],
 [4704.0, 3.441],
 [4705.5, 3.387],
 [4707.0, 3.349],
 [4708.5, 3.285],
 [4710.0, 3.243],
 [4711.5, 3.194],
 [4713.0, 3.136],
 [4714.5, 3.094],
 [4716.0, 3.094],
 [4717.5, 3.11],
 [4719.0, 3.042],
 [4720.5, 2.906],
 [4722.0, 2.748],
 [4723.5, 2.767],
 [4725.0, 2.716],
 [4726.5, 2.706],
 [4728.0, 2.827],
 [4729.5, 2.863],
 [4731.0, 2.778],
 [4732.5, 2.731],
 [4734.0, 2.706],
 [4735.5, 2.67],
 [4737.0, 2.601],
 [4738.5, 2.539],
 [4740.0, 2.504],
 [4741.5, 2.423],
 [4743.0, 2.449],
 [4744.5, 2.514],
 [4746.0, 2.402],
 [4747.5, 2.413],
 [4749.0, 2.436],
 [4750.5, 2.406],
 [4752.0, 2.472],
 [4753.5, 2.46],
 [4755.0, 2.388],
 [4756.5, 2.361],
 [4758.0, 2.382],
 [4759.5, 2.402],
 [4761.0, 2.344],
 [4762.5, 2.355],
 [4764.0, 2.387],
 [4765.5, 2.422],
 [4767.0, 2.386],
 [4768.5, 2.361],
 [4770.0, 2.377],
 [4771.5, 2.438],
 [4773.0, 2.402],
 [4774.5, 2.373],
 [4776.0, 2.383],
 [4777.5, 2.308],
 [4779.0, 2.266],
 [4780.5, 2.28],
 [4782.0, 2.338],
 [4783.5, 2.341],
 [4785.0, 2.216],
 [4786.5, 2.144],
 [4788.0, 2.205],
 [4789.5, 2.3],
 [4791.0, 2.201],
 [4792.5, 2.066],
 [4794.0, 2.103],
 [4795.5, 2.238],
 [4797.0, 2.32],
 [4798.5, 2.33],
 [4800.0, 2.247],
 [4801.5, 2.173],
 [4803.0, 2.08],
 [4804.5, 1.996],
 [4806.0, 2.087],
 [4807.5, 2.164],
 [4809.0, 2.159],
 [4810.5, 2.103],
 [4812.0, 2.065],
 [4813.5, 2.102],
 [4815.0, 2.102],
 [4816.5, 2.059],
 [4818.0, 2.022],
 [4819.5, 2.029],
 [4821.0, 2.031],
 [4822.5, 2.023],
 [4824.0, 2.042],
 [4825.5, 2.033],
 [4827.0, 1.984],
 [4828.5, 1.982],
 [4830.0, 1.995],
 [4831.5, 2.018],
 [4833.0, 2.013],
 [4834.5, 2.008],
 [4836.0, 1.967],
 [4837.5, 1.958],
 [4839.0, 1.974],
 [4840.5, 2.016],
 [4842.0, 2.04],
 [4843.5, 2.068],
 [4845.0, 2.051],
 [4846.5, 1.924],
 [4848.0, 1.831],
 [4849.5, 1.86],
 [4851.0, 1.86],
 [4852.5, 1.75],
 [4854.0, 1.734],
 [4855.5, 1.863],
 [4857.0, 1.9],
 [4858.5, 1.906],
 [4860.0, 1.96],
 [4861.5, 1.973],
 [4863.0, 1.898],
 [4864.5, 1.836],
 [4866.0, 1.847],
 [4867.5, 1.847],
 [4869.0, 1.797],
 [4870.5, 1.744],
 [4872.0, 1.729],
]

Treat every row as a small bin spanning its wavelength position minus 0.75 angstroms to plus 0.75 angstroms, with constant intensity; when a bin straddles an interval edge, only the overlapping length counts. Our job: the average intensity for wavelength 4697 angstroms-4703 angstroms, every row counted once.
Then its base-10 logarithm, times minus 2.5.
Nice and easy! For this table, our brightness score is -1.4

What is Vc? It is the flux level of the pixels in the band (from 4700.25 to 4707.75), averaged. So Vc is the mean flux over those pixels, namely 3.4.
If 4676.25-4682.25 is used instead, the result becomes 2.5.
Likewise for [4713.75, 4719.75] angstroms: 3.1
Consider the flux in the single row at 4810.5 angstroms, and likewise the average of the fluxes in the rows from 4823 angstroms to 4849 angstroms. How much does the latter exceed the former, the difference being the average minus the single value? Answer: -0.1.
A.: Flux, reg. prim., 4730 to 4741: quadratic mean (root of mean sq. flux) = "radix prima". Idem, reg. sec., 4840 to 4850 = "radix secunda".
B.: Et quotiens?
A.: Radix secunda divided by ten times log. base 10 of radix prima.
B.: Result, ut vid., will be 0.466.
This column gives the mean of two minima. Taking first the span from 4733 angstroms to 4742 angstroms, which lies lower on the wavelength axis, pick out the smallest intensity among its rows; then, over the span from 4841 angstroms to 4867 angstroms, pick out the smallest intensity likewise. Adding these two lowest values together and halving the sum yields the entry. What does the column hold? 2.1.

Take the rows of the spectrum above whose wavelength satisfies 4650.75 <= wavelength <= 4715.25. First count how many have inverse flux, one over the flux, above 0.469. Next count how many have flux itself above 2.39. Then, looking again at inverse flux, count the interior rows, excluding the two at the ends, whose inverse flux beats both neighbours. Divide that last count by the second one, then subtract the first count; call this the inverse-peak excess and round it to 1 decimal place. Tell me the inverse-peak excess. -2.9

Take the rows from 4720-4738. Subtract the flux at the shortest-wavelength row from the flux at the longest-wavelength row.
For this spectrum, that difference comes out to -0.3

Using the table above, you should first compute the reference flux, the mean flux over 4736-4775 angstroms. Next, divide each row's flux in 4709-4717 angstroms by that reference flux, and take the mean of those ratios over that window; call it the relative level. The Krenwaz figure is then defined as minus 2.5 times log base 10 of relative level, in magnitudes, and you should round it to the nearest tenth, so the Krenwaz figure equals -0.3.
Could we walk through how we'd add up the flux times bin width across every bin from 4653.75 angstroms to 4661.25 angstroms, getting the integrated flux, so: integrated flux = 31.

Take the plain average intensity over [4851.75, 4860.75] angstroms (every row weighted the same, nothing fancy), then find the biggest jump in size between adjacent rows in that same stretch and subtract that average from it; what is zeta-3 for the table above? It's -1.72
